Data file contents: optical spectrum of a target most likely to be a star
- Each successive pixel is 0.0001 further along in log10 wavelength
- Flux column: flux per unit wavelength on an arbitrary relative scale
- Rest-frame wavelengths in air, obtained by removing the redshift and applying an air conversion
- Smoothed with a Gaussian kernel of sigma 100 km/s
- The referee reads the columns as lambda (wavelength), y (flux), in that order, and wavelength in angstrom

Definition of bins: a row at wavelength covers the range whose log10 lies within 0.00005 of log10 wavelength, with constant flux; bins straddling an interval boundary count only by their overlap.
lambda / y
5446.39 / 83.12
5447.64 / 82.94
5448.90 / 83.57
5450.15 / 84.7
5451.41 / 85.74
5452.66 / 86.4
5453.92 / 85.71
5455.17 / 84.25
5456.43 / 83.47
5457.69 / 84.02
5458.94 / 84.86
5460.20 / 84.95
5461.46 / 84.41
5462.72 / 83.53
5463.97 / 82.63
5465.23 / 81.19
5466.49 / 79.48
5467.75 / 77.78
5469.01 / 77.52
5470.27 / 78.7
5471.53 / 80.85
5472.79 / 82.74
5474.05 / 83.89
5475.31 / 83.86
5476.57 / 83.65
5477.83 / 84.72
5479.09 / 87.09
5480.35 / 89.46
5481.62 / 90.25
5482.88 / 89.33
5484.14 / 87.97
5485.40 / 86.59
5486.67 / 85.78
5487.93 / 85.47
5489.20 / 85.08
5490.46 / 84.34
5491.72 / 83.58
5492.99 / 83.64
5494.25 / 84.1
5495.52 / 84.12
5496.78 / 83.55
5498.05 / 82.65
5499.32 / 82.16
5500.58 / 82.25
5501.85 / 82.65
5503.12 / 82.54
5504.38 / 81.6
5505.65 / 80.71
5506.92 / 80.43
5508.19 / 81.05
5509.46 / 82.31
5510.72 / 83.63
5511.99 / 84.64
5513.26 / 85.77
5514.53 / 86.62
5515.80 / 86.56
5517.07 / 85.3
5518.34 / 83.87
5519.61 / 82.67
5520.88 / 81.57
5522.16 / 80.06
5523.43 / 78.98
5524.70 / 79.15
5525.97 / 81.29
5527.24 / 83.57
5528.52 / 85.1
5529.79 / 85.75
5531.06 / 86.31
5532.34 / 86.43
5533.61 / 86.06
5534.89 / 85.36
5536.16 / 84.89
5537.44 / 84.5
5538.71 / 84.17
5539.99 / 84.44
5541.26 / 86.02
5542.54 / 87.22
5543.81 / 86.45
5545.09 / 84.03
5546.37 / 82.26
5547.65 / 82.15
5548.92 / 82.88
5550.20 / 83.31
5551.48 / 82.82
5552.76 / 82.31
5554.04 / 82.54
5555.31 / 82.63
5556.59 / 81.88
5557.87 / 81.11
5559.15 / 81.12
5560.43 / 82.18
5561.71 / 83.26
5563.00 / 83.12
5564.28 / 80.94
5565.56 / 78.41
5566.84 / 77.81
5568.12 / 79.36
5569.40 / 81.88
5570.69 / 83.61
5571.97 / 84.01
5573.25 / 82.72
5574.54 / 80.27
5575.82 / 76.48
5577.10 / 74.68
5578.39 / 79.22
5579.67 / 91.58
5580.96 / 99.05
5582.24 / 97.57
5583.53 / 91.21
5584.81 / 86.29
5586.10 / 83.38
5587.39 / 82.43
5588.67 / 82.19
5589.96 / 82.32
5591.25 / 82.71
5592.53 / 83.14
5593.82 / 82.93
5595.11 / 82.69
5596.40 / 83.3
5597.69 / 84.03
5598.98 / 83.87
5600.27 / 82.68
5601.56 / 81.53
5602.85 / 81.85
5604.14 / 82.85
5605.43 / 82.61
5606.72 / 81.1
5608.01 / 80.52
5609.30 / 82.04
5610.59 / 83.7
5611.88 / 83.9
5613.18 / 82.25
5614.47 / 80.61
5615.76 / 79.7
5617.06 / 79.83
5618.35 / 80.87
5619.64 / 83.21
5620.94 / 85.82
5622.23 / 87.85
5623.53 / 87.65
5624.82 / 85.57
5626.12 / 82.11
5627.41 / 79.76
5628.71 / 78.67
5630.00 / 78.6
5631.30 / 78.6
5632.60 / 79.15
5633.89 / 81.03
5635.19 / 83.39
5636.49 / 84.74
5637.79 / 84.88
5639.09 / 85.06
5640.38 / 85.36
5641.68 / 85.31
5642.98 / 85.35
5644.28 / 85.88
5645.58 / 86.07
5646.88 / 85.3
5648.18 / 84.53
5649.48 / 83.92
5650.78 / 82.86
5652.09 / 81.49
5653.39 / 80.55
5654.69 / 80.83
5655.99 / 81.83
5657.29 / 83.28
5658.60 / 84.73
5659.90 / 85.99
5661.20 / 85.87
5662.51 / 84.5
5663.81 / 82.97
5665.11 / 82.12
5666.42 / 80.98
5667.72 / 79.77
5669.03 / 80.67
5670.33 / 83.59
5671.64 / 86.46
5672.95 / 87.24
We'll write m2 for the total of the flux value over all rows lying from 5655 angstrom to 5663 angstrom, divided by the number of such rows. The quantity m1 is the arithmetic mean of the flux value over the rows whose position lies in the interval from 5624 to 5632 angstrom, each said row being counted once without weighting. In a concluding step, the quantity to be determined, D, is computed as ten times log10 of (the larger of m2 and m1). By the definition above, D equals 19.3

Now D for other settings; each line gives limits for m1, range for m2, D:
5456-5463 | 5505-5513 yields 19.3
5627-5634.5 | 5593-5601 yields 19.2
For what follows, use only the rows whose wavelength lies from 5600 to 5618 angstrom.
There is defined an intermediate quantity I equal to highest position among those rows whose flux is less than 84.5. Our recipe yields 5617.06 angstrom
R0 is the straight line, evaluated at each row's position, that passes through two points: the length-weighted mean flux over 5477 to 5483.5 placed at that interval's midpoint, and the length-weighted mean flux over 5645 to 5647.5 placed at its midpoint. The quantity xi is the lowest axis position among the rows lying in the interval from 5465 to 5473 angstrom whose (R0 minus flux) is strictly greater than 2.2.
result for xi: 5465.23 angstrom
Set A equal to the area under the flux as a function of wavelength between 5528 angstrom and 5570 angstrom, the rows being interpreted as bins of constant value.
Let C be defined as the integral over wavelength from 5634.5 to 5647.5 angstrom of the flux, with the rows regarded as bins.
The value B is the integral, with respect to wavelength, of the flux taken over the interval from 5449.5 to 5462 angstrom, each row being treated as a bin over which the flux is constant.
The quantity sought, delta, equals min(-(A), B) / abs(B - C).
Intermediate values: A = 3499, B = 1061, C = 1106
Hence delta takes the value -76.6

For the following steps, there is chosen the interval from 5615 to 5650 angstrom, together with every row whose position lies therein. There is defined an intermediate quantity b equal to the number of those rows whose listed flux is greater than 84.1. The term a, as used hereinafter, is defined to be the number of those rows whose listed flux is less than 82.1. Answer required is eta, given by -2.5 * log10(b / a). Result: -0.5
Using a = 9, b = 14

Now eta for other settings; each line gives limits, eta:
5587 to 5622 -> 2.4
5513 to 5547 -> -1.3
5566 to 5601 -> 0.4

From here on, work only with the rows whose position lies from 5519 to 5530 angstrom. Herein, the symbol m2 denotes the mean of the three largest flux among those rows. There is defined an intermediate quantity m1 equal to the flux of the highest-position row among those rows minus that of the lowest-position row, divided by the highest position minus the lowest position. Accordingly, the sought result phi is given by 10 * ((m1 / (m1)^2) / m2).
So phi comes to 0.4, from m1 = 0.30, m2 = 84.8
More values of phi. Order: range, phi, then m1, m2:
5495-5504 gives -0.6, -0.21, 83.4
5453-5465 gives -0.4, -0.31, 85.2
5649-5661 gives 0.6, 0.20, 84.9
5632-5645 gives 0.2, 0.58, 85.5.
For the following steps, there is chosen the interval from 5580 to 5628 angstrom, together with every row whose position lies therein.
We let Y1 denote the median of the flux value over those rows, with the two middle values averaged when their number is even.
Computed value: 82.7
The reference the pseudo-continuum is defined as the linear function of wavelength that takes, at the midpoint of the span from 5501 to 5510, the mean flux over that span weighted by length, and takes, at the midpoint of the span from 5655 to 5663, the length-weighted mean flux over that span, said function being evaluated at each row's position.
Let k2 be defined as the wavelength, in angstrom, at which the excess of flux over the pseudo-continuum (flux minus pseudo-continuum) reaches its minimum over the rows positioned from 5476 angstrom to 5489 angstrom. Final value 5476.57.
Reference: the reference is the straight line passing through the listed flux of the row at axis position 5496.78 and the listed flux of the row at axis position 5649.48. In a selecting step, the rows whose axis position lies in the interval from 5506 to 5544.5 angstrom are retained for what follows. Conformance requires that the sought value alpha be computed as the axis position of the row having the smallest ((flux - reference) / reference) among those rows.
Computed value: 5523.43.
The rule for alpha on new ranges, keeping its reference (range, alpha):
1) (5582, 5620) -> 5615.76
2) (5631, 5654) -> 5631.30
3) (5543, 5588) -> 5577.10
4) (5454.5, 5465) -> 5463.97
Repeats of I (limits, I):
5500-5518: 5510.72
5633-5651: 5650.78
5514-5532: 5527.24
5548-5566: 5565.56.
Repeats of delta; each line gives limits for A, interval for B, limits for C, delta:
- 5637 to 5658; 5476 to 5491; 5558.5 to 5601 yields -0.8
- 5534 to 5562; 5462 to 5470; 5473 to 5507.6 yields -1.0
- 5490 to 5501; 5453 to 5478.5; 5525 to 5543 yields -1.6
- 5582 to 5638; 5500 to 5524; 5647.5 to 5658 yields -4.1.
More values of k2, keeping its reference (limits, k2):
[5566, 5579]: 5577.10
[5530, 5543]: 5538.71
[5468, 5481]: 5469.01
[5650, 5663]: 5653.39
